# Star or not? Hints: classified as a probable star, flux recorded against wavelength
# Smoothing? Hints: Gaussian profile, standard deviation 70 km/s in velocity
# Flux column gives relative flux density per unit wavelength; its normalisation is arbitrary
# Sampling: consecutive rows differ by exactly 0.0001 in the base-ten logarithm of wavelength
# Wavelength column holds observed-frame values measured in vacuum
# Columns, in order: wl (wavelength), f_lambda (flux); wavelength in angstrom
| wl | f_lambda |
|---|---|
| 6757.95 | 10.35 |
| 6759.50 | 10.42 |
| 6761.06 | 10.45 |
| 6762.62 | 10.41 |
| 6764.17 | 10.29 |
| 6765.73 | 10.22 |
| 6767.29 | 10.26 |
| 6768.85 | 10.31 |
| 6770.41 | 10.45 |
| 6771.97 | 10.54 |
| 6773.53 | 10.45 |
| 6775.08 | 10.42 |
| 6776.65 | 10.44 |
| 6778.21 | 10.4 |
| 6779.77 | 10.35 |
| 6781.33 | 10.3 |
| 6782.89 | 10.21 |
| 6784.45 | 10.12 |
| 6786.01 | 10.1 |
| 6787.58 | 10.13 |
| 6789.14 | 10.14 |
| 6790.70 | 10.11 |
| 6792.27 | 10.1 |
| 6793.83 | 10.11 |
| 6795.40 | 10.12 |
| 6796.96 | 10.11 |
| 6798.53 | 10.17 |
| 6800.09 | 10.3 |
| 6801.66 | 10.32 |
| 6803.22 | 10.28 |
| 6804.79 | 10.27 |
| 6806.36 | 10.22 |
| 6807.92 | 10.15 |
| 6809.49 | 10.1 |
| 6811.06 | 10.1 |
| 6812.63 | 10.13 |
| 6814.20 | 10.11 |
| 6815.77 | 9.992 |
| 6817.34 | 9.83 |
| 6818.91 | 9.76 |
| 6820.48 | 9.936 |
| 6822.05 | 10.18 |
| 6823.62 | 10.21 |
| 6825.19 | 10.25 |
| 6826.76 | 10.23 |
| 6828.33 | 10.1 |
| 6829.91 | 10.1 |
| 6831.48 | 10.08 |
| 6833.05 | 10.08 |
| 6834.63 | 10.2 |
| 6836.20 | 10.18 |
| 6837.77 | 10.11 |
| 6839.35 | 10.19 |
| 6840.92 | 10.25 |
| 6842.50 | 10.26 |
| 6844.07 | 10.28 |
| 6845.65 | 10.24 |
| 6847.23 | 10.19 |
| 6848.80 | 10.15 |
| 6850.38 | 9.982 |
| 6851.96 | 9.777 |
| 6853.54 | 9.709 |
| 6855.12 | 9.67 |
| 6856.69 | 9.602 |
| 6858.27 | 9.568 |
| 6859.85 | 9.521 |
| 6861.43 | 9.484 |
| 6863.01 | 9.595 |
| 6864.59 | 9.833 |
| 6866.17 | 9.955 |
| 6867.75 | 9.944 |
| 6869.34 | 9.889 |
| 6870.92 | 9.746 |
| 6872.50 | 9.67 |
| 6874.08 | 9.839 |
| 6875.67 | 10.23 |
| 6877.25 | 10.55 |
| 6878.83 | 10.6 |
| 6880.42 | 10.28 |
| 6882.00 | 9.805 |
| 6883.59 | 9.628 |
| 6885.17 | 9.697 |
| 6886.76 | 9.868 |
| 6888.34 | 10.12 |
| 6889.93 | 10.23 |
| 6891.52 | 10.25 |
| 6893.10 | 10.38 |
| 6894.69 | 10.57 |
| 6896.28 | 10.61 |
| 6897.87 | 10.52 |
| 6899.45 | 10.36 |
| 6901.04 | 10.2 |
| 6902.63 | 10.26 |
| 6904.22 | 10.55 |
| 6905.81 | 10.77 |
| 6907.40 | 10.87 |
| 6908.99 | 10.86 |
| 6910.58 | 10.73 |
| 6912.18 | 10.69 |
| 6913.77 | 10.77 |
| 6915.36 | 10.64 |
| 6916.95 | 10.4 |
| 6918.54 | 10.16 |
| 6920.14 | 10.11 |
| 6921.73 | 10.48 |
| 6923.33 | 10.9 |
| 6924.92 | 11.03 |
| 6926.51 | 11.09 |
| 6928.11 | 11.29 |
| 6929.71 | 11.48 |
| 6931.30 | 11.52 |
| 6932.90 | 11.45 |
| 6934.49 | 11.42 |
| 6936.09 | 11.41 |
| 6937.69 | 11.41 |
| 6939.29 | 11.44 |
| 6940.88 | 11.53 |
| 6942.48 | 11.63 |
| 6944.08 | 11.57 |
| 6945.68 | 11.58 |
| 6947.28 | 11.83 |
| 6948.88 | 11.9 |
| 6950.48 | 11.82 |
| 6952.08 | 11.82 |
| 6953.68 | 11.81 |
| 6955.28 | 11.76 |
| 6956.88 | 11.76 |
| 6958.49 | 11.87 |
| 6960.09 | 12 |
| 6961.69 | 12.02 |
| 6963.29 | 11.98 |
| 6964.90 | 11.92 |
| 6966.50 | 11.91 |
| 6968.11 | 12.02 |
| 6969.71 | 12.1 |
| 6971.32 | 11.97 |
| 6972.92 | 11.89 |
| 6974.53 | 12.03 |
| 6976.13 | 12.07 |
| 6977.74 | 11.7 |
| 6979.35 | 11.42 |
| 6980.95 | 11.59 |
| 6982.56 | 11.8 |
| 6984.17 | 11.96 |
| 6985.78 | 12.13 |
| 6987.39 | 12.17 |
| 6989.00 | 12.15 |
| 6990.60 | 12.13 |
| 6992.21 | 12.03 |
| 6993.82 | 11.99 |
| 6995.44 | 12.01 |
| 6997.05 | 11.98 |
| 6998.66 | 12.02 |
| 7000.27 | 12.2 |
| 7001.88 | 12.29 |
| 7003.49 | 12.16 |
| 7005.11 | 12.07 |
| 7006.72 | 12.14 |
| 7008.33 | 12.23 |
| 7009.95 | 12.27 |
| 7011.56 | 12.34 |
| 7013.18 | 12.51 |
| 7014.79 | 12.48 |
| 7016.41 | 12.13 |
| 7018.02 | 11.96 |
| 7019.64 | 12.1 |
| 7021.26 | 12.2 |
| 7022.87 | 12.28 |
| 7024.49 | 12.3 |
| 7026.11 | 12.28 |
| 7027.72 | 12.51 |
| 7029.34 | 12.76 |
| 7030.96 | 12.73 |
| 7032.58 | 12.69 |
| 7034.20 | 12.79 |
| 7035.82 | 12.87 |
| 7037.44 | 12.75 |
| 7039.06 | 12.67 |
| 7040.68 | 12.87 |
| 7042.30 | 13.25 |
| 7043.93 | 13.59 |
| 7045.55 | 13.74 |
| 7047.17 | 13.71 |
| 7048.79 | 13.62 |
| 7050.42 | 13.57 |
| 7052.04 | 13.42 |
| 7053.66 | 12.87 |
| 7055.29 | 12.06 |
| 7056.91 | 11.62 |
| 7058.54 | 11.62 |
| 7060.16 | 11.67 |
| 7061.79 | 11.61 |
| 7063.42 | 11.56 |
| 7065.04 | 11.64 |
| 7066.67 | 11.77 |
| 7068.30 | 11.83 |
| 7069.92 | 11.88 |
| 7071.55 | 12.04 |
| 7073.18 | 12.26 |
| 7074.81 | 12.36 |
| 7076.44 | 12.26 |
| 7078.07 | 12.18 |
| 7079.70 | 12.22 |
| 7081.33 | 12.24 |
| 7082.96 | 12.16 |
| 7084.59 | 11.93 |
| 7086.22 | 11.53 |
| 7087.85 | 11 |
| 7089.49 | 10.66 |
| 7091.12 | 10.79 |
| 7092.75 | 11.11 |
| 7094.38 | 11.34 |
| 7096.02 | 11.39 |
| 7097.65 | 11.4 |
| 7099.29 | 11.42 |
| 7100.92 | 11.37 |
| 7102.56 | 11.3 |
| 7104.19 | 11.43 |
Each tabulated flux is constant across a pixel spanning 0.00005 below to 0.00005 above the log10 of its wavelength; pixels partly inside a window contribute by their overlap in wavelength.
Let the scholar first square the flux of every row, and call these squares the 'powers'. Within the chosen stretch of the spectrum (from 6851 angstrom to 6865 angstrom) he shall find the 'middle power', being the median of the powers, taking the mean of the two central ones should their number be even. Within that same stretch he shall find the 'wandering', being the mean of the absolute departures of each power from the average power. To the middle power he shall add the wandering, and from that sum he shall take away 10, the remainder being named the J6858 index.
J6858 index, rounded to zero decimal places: 84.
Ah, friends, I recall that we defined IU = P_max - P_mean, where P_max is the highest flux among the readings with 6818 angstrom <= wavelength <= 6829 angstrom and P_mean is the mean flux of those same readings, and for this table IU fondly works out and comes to 0.15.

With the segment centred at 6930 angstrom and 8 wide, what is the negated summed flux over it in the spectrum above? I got -57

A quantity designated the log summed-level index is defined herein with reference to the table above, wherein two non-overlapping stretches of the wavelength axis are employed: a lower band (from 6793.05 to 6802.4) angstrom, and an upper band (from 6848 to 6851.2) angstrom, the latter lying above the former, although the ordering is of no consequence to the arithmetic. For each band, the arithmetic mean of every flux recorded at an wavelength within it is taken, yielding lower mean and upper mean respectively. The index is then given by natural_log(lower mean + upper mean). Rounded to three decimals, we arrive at 3.008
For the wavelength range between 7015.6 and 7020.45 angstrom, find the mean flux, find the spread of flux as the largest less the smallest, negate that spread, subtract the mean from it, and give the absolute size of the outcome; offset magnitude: 12.2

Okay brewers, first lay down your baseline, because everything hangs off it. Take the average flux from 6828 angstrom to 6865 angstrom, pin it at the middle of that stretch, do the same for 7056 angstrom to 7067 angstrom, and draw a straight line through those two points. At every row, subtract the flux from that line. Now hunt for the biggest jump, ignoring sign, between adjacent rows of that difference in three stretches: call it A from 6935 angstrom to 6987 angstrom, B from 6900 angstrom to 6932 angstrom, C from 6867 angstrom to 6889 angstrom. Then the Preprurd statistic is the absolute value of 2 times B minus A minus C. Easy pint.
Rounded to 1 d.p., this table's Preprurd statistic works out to 0.1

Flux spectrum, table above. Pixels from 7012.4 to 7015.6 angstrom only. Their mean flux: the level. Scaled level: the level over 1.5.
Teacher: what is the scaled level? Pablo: 8.3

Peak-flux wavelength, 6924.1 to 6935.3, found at 6931.30 angstrom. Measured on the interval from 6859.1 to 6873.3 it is 6866.17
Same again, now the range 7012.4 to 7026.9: 7013.18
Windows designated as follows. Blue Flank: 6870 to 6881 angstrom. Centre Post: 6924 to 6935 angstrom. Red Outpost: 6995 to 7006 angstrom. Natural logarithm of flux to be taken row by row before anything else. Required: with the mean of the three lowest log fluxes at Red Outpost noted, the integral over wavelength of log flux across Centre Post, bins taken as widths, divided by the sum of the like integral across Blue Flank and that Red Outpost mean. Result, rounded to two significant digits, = 0.96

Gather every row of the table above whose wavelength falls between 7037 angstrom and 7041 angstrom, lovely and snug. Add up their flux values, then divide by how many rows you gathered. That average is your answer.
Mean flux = 12.8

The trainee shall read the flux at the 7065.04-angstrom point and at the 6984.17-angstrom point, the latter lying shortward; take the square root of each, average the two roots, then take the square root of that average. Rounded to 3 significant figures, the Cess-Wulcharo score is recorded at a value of 1.85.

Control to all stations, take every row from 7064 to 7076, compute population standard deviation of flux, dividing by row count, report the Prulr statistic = 0.24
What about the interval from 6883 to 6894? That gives 0.27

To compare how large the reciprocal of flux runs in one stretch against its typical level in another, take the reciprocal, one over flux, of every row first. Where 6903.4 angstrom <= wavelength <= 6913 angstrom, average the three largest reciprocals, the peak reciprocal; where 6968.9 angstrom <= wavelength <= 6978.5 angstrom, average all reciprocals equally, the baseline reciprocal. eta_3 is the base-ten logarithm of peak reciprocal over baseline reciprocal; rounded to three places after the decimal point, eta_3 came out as 0.050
